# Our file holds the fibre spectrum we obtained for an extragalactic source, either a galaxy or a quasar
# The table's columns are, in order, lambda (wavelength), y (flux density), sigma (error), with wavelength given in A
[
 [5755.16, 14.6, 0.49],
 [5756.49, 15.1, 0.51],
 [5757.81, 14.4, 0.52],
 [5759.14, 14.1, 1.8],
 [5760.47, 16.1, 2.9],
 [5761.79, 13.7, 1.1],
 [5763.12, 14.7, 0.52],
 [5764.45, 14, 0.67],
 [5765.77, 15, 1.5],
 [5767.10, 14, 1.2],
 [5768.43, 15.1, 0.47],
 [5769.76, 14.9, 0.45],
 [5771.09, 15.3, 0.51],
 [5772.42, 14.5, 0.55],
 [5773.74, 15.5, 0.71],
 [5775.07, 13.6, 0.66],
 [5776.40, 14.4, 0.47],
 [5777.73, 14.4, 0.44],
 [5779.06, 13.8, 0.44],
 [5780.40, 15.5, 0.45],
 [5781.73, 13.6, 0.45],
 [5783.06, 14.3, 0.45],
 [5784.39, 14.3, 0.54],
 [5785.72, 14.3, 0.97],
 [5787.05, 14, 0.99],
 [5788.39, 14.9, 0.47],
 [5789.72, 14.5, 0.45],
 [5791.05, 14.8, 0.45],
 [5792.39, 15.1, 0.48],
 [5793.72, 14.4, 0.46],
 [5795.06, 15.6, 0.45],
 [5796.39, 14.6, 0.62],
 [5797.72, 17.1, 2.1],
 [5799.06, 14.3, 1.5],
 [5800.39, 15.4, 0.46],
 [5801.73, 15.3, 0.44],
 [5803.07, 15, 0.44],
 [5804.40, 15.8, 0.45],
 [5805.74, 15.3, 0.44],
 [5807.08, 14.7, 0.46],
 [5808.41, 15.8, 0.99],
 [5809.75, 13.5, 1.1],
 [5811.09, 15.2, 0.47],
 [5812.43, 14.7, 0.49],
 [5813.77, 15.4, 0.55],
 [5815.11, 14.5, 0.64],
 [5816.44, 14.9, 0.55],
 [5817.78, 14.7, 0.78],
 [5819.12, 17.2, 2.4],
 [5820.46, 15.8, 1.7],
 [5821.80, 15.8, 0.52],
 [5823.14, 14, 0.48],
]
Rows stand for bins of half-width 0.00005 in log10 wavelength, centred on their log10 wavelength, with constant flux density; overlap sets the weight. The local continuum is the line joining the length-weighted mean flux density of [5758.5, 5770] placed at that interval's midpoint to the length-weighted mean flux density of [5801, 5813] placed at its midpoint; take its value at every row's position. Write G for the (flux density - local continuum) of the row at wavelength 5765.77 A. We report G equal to 0.4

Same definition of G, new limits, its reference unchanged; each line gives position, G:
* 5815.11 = -0.6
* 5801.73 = 0.3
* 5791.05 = -0.1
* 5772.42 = -0.2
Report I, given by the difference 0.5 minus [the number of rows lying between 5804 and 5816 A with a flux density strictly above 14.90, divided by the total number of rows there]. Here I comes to -0.06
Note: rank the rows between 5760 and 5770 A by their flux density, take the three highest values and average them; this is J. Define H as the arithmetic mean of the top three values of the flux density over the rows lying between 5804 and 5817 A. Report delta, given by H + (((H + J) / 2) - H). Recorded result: 15.5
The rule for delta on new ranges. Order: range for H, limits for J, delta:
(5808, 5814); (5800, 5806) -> 15.5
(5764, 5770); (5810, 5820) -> 15.5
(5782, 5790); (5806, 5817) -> 15.0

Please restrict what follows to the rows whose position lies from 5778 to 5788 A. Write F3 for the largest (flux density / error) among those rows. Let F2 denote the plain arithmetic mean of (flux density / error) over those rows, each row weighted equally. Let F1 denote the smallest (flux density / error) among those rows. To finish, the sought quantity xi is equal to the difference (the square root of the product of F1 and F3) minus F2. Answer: -4.1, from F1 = 14.1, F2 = 26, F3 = 34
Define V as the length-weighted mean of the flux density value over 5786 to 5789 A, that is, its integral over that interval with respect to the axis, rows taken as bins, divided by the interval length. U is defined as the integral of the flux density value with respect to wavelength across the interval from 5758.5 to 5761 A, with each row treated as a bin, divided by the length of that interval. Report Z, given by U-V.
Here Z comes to 0.6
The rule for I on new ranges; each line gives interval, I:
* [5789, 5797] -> 0.17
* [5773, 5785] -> 0.28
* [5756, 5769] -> 0.10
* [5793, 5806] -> -0.20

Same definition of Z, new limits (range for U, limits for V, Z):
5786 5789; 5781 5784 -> 0.4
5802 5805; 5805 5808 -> 0.3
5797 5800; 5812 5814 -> 0.7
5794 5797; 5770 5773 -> 0.1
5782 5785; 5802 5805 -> -1.2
